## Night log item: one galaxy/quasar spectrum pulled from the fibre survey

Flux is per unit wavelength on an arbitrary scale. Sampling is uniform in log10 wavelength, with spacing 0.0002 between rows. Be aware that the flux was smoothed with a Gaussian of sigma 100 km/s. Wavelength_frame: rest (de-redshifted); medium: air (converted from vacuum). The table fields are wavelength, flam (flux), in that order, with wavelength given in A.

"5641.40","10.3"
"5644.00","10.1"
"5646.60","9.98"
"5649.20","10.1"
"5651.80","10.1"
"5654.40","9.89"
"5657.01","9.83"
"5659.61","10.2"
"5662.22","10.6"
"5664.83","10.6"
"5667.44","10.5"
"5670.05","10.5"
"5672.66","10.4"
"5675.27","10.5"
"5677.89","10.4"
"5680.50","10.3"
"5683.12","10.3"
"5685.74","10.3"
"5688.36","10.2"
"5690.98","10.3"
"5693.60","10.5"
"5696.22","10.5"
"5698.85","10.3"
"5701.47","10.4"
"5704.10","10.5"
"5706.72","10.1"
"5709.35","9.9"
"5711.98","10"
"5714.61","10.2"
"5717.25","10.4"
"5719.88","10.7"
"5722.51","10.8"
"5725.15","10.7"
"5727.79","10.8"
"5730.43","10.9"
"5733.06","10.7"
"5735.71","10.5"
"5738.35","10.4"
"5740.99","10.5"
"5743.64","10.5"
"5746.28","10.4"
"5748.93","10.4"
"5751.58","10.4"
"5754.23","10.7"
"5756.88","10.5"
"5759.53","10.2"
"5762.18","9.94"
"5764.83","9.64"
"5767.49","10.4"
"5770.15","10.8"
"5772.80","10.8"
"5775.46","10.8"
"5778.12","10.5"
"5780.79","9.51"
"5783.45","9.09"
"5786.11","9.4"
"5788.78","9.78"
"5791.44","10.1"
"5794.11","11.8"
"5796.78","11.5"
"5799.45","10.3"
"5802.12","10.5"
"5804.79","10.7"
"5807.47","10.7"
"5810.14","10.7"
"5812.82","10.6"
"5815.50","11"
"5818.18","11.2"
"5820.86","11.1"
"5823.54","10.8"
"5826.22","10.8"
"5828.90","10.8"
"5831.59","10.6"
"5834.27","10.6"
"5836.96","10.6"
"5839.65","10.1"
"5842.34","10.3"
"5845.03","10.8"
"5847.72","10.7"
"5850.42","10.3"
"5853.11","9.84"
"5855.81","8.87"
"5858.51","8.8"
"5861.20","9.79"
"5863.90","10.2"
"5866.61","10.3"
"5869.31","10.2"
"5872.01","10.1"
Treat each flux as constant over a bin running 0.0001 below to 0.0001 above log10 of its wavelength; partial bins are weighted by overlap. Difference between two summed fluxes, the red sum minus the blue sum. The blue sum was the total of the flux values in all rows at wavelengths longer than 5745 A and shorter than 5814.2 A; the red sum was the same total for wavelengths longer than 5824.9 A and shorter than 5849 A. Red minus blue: -175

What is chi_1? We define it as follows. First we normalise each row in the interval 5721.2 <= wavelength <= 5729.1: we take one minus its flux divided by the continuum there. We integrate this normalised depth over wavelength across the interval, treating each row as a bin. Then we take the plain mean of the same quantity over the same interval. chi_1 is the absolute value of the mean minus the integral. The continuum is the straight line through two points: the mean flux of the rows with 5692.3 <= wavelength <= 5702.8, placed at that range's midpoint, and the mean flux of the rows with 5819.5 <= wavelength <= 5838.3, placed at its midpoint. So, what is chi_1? 0.2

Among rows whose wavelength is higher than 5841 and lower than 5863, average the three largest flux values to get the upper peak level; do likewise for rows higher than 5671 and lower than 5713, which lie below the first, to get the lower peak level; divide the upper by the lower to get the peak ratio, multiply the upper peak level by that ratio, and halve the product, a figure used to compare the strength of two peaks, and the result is 5.35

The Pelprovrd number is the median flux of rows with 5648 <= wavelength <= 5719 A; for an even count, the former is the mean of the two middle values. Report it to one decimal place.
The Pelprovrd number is 10.3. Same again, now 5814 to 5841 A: 10.8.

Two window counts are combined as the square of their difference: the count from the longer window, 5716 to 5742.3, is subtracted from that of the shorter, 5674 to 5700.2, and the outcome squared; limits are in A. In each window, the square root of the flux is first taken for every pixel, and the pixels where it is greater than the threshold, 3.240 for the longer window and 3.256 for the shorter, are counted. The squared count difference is 64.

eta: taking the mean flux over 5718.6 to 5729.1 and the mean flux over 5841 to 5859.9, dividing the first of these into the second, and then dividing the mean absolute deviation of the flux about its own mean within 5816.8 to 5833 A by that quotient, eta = 0.19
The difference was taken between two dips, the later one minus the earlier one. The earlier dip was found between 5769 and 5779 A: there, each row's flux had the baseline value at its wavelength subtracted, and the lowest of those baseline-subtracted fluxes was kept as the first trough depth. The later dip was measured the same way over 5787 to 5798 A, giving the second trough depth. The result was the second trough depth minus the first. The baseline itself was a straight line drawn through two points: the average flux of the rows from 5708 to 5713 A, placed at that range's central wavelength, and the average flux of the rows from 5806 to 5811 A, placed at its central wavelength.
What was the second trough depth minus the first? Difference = -0.80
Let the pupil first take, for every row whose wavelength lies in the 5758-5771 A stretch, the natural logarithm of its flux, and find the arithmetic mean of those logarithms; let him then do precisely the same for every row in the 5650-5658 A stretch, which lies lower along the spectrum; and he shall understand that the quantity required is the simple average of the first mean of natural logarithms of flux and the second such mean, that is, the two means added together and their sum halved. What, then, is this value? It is 2.31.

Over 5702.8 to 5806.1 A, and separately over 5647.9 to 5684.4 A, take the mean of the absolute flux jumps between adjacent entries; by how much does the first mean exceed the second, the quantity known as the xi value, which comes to 0.18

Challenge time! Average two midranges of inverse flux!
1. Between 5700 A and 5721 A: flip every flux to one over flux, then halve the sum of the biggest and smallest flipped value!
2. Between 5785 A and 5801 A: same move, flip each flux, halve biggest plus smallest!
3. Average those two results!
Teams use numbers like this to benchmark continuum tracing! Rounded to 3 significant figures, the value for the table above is 0.0964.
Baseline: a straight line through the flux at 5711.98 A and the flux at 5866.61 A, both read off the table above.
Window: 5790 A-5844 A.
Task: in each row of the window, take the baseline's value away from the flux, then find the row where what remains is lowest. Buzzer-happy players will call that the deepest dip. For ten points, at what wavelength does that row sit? 5839.65 A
